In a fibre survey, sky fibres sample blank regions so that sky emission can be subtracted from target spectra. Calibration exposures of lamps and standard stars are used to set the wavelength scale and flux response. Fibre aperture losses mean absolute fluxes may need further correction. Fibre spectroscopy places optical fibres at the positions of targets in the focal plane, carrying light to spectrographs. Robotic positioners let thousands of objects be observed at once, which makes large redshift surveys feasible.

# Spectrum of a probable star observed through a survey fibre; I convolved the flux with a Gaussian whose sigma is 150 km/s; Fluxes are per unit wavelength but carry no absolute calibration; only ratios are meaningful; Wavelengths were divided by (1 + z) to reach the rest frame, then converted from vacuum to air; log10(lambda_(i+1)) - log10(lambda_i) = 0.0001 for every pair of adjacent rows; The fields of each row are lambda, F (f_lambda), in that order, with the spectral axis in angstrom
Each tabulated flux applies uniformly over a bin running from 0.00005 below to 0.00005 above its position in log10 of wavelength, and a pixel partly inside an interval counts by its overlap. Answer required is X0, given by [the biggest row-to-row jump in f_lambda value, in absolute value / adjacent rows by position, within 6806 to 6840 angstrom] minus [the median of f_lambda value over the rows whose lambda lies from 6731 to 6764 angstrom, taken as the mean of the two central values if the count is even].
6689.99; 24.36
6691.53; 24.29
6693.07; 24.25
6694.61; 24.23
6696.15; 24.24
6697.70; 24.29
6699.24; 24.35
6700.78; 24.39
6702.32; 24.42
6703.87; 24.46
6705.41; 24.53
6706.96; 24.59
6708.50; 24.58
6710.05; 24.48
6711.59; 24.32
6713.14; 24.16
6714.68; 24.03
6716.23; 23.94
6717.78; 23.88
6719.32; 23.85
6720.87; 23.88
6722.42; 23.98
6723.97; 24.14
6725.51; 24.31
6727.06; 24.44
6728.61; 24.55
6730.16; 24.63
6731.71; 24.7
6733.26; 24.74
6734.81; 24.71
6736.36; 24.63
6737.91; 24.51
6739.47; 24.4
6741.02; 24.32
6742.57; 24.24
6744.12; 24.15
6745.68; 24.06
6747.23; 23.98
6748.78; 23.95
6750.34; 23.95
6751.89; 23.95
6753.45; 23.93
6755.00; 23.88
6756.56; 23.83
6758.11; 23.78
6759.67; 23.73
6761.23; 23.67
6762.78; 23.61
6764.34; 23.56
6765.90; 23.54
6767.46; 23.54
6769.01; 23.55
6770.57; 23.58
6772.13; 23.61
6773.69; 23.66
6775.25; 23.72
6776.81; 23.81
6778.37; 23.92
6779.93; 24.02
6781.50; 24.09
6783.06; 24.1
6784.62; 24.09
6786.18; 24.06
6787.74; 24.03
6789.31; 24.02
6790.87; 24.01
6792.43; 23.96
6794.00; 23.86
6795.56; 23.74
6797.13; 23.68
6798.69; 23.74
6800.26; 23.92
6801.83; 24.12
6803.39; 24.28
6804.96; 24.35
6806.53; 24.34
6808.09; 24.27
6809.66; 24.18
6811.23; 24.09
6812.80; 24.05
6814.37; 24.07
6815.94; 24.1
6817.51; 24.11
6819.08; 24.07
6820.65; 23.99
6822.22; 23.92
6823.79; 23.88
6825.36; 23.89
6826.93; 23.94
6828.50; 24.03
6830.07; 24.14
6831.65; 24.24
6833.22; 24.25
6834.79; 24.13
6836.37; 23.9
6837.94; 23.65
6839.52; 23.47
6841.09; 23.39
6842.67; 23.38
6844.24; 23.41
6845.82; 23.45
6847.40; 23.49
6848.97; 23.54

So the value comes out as -23.7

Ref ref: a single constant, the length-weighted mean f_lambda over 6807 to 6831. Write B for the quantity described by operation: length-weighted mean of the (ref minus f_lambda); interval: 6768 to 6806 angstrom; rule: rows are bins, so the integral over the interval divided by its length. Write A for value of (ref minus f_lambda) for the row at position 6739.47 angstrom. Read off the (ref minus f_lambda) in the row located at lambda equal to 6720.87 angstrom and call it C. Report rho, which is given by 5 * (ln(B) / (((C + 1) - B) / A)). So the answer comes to 3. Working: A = -0.34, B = 0.14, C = 0.18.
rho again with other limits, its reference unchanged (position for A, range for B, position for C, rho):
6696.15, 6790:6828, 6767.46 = 2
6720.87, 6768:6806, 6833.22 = -3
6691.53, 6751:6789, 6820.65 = 2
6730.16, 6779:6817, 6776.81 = 11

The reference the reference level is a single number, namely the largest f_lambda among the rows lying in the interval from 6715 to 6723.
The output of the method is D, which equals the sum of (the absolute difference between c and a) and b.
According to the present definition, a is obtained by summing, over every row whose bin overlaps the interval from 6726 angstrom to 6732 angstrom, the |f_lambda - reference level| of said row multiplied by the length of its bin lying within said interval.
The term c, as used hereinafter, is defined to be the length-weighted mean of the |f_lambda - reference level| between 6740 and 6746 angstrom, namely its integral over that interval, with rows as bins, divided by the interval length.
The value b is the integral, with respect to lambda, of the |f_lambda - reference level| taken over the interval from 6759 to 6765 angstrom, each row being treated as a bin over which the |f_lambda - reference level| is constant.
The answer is 5.3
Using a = 3.5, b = 2.0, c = 0.23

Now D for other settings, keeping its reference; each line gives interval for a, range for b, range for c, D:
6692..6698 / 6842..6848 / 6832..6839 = 4.7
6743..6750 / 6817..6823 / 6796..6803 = 0.8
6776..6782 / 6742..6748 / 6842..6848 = 0.8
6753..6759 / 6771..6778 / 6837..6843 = 2.2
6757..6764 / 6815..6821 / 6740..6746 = 2.3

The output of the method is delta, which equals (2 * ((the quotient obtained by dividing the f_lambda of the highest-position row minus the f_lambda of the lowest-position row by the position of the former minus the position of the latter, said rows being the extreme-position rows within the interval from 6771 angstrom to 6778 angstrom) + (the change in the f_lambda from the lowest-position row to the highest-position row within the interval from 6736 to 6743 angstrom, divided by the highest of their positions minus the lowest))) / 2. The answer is -0.020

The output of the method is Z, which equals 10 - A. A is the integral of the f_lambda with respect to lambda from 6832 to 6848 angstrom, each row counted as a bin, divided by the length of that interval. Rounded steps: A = 23.7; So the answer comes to -13.7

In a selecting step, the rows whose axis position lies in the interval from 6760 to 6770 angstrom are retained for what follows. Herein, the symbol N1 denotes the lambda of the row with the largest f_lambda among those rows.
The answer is 6761.23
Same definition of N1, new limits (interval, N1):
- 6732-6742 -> 6733.26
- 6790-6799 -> 6790.87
